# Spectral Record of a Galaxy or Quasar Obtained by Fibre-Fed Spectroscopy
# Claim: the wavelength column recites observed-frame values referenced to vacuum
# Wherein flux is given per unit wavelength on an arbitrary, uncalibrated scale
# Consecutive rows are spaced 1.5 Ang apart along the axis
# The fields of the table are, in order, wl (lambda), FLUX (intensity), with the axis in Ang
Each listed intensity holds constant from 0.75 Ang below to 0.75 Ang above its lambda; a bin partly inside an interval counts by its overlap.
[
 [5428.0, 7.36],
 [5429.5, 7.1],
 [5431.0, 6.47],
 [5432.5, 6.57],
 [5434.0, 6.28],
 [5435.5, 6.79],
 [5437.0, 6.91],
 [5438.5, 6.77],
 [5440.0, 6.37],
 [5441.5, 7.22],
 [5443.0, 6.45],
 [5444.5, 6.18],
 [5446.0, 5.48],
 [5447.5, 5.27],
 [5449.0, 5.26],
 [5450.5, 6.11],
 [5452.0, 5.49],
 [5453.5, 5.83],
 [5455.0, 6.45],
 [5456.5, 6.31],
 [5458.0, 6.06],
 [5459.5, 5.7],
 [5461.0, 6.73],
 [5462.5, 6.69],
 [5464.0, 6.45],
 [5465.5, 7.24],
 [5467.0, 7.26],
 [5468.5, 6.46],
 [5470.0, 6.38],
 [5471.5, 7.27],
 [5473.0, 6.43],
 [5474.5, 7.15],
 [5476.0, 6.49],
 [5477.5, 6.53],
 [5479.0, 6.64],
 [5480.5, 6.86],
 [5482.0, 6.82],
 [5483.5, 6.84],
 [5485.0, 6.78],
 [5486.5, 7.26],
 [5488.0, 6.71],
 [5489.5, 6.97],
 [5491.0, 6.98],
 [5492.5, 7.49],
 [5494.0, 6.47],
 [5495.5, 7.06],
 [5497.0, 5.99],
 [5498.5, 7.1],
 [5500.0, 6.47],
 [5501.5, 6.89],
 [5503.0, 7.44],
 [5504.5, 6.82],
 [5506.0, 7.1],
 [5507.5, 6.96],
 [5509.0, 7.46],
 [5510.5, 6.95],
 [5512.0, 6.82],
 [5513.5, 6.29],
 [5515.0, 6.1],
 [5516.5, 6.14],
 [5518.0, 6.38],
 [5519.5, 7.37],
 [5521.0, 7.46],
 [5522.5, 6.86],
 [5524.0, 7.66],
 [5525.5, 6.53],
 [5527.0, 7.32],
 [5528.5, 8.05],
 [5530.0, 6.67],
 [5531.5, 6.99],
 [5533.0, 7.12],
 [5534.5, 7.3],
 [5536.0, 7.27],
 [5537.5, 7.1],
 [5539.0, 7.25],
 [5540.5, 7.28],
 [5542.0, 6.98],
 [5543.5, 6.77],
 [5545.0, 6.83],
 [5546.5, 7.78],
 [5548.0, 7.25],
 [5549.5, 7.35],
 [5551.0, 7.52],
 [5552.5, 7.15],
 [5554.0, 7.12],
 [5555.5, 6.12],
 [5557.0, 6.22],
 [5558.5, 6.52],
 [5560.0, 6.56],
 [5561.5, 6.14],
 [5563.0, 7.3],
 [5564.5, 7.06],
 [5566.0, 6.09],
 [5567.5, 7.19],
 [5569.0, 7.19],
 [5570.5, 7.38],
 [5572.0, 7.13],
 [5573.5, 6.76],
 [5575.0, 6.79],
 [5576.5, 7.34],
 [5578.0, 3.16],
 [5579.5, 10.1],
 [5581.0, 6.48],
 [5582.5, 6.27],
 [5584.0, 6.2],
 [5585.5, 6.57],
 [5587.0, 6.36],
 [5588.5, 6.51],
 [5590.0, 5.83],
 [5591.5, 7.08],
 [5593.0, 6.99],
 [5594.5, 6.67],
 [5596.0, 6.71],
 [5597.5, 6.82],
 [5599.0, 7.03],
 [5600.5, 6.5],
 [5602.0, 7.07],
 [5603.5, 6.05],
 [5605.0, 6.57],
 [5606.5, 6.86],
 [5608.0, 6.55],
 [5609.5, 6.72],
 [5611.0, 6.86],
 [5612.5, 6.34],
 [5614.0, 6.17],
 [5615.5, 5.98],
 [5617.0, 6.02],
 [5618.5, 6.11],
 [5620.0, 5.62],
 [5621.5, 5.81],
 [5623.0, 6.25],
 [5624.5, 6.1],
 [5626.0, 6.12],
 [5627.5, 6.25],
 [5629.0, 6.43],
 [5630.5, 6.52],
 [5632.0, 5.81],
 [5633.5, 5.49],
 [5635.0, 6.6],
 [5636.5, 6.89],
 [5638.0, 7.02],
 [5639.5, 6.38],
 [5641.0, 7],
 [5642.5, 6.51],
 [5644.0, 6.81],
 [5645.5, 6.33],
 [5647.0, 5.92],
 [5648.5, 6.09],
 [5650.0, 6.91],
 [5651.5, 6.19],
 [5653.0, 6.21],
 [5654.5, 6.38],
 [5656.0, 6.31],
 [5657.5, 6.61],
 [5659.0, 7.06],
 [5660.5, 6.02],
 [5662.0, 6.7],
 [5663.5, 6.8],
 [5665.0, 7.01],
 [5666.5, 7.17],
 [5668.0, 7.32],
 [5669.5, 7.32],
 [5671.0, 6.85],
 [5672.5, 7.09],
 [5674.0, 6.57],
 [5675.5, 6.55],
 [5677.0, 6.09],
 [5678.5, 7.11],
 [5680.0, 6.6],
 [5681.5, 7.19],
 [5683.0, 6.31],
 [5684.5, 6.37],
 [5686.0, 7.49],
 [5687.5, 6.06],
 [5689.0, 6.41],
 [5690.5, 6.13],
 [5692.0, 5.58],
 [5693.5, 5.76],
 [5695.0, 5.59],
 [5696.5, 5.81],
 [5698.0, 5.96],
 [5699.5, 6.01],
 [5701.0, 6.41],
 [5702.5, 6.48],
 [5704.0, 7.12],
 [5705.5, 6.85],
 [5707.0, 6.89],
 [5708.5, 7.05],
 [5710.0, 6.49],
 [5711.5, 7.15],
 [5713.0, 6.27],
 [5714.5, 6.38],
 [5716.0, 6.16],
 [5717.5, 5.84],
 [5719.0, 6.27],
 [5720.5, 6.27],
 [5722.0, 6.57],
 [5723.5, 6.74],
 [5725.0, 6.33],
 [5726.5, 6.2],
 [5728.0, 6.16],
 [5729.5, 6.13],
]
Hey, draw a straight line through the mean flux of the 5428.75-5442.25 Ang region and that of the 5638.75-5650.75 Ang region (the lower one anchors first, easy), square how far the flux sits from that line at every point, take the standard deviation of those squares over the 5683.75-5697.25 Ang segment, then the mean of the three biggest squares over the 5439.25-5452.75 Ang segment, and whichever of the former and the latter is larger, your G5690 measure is 1.9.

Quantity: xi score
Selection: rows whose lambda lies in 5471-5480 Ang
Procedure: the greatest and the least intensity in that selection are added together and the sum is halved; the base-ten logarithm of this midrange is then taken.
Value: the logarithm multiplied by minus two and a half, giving -2.09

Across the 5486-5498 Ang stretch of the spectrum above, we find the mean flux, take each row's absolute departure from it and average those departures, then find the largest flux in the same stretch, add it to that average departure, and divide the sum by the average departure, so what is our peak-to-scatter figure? 22.0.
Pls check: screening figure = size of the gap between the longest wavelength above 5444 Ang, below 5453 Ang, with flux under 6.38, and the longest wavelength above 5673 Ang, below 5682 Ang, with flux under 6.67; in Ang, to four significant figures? 228.0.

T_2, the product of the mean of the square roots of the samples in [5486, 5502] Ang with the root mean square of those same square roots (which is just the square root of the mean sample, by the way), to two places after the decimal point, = 6.85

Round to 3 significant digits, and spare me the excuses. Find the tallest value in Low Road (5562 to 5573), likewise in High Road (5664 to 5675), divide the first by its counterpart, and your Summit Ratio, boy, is 1.01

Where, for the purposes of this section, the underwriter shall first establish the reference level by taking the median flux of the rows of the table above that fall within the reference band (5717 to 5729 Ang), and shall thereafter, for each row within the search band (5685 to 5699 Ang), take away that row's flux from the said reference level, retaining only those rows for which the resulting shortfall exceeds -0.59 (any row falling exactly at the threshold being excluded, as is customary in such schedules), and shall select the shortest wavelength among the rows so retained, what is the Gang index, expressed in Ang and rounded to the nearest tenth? 5687.5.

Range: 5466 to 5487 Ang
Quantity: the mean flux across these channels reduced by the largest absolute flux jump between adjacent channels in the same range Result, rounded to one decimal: 5.9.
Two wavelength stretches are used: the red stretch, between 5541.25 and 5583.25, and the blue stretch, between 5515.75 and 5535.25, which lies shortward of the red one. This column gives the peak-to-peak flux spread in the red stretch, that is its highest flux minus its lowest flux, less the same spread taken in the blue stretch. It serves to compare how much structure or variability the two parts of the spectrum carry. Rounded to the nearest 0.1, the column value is 5.0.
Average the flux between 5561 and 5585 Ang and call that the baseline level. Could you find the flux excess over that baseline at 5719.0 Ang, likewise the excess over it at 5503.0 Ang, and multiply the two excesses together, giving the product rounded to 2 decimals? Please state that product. -0.34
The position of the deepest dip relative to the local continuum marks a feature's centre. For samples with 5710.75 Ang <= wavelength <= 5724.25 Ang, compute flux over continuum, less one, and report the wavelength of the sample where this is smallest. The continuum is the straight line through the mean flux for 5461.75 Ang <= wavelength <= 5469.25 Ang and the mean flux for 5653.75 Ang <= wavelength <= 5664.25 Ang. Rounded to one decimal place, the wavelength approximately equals 5717.5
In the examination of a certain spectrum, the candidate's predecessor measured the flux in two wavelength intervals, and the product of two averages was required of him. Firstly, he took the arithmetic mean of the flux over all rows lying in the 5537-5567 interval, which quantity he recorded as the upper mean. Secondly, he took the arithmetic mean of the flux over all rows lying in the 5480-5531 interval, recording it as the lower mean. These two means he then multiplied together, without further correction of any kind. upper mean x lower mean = 47.8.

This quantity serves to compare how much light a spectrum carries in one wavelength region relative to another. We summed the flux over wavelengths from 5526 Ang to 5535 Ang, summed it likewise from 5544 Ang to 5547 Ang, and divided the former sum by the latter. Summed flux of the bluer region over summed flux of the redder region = 3.0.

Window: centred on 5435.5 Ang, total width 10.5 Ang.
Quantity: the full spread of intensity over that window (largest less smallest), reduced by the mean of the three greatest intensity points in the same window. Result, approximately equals -6.19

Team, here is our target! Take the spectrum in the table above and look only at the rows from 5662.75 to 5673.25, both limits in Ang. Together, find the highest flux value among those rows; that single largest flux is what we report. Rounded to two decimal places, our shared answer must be 7.32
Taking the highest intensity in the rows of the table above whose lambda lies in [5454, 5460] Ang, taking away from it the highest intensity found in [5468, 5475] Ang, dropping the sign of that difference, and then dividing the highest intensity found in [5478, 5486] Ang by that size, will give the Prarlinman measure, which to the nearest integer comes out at 8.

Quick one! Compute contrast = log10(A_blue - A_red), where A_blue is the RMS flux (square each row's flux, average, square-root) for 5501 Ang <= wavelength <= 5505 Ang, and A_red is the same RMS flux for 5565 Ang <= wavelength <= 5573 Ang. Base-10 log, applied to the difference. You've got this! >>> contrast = -1.4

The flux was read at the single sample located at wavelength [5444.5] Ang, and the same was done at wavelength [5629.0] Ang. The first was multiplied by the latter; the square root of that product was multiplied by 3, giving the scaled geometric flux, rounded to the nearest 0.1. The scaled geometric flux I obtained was 18.9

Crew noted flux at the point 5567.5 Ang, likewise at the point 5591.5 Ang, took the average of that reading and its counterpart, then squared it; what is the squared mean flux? 51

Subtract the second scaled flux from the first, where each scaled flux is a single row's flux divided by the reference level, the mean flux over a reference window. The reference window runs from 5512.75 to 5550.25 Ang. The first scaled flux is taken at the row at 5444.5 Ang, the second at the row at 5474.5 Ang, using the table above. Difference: -0.14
